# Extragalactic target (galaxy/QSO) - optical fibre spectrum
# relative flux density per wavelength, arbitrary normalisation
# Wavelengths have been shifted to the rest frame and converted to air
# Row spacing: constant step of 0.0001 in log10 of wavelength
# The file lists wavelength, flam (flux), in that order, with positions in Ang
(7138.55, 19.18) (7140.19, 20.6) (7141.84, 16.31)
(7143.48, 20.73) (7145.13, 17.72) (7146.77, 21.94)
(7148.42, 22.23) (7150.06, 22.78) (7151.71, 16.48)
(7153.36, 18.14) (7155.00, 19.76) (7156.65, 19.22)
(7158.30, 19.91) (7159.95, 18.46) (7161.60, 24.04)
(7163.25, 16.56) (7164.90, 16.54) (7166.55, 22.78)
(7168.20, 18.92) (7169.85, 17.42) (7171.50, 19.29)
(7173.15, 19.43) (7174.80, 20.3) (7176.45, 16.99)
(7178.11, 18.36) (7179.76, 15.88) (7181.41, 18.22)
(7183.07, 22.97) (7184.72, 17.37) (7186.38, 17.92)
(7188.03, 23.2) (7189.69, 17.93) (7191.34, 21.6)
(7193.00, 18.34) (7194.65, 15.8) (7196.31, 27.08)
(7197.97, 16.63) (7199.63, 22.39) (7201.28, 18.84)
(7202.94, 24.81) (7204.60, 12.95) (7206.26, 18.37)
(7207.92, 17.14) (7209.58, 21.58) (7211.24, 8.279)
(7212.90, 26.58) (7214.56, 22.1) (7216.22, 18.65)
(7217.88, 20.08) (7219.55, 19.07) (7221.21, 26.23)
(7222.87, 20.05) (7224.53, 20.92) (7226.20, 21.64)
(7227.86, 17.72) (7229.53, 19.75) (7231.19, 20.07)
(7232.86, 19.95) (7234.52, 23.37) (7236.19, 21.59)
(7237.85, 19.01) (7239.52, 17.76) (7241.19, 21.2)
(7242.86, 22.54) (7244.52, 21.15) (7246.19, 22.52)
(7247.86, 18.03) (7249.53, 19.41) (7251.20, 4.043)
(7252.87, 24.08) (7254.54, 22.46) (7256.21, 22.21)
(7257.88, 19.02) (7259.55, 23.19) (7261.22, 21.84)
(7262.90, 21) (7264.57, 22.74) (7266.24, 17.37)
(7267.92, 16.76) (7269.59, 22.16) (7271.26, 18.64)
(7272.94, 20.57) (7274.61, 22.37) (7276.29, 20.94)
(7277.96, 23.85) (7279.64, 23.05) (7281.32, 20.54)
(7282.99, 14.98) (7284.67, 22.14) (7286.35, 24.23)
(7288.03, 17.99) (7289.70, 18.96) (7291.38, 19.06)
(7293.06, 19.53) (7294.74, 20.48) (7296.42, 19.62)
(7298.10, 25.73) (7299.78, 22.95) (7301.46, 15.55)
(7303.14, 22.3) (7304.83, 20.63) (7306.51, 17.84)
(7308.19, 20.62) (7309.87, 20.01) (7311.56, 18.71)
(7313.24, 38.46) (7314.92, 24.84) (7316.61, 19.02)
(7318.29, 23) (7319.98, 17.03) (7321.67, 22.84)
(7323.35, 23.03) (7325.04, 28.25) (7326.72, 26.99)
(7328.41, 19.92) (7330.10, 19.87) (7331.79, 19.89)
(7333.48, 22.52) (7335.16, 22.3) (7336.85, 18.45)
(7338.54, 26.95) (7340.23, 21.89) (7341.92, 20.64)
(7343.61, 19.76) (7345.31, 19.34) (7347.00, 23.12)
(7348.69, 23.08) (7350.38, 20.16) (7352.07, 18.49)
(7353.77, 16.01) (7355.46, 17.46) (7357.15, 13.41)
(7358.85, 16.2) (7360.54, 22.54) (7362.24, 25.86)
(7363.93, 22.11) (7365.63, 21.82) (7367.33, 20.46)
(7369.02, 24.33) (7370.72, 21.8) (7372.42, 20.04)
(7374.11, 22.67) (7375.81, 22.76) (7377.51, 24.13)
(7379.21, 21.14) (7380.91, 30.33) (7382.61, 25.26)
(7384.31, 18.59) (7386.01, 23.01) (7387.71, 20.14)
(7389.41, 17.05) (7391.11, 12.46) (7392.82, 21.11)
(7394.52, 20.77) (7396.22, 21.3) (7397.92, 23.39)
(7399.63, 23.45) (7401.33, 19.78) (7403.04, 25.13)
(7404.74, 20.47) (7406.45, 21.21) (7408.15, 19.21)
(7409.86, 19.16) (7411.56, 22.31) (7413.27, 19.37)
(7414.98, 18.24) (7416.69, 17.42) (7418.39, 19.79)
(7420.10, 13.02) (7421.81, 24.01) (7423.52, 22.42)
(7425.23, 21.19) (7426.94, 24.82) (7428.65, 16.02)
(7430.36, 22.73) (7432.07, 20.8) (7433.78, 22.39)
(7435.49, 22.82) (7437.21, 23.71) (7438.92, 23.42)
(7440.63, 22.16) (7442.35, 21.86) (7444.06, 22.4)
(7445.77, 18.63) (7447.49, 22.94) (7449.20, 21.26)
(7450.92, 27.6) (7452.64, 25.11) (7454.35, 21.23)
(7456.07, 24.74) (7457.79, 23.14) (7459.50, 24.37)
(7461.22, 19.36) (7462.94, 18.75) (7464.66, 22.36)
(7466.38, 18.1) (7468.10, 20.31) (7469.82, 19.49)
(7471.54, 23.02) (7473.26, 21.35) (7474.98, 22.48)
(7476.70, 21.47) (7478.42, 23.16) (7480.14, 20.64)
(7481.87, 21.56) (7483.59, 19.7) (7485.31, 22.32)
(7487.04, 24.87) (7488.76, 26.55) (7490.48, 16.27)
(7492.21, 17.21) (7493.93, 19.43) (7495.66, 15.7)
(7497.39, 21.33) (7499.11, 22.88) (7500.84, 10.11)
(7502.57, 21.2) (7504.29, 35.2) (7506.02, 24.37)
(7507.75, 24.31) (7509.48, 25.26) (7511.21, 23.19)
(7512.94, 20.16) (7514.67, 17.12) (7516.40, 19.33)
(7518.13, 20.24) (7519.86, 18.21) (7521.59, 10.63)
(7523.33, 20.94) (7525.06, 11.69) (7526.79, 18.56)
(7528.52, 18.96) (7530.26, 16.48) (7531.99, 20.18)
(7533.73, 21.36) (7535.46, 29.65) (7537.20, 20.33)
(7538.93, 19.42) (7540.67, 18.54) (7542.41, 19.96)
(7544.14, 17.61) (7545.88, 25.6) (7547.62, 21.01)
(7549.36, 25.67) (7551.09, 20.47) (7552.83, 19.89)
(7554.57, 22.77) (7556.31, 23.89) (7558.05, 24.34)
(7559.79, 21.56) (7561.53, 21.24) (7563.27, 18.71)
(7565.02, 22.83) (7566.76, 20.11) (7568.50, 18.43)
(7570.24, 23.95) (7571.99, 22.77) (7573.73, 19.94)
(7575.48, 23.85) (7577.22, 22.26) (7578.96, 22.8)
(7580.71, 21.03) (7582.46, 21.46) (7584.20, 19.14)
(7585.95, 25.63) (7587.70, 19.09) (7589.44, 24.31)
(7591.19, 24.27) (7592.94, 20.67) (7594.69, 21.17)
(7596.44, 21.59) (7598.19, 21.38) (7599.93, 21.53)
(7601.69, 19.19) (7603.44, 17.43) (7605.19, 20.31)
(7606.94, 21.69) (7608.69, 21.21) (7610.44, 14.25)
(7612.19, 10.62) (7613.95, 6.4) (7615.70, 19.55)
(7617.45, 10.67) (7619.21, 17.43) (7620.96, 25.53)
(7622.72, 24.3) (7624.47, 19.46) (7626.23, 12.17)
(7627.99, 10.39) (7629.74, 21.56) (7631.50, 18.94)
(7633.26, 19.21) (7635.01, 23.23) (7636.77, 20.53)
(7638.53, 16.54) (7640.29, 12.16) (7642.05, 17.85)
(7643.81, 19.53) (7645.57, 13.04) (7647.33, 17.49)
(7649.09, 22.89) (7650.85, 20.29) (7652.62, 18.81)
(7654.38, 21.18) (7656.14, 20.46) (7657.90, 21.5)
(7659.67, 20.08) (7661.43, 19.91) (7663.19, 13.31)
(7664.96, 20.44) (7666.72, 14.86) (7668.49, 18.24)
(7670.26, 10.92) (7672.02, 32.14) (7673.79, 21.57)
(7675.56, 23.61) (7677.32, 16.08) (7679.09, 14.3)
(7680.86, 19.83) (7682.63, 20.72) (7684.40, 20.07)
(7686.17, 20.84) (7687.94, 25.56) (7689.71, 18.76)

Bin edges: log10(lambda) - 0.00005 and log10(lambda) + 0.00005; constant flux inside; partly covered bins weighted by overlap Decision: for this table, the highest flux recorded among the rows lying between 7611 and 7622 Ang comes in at 25.53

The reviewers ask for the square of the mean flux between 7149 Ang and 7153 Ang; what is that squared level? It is 385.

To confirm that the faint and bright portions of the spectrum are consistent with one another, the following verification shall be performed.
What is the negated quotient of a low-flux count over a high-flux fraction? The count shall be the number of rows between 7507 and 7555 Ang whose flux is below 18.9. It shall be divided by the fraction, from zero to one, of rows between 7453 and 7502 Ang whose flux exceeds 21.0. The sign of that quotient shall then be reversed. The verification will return -14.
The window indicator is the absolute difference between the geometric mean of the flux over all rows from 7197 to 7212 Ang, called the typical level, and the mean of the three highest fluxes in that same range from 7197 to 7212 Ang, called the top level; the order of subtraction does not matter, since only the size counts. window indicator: 5.8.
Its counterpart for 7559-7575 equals 2.2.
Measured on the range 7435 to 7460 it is 2.9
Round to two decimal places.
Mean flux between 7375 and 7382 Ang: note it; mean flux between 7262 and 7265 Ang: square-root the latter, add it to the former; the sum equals 29.27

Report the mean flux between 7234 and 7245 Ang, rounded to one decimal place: 20.9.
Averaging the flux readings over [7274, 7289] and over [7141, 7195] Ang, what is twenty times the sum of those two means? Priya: 806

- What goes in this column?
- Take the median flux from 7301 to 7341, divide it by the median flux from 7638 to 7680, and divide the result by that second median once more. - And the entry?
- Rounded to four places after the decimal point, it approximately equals 0.0579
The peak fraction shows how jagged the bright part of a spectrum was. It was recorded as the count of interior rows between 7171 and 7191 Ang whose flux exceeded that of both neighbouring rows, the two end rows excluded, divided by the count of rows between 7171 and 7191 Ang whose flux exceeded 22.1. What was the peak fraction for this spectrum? 2.0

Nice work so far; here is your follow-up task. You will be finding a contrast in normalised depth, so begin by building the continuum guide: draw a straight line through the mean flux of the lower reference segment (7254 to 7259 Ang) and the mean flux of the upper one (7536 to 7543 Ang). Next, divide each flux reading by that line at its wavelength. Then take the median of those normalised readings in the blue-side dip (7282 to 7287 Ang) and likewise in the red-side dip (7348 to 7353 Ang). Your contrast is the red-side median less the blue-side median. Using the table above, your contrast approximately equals -0.08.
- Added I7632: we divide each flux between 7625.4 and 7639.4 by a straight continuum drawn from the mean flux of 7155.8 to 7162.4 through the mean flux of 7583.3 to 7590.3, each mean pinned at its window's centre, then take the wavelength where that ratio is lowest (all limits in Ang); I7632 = 7627.99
